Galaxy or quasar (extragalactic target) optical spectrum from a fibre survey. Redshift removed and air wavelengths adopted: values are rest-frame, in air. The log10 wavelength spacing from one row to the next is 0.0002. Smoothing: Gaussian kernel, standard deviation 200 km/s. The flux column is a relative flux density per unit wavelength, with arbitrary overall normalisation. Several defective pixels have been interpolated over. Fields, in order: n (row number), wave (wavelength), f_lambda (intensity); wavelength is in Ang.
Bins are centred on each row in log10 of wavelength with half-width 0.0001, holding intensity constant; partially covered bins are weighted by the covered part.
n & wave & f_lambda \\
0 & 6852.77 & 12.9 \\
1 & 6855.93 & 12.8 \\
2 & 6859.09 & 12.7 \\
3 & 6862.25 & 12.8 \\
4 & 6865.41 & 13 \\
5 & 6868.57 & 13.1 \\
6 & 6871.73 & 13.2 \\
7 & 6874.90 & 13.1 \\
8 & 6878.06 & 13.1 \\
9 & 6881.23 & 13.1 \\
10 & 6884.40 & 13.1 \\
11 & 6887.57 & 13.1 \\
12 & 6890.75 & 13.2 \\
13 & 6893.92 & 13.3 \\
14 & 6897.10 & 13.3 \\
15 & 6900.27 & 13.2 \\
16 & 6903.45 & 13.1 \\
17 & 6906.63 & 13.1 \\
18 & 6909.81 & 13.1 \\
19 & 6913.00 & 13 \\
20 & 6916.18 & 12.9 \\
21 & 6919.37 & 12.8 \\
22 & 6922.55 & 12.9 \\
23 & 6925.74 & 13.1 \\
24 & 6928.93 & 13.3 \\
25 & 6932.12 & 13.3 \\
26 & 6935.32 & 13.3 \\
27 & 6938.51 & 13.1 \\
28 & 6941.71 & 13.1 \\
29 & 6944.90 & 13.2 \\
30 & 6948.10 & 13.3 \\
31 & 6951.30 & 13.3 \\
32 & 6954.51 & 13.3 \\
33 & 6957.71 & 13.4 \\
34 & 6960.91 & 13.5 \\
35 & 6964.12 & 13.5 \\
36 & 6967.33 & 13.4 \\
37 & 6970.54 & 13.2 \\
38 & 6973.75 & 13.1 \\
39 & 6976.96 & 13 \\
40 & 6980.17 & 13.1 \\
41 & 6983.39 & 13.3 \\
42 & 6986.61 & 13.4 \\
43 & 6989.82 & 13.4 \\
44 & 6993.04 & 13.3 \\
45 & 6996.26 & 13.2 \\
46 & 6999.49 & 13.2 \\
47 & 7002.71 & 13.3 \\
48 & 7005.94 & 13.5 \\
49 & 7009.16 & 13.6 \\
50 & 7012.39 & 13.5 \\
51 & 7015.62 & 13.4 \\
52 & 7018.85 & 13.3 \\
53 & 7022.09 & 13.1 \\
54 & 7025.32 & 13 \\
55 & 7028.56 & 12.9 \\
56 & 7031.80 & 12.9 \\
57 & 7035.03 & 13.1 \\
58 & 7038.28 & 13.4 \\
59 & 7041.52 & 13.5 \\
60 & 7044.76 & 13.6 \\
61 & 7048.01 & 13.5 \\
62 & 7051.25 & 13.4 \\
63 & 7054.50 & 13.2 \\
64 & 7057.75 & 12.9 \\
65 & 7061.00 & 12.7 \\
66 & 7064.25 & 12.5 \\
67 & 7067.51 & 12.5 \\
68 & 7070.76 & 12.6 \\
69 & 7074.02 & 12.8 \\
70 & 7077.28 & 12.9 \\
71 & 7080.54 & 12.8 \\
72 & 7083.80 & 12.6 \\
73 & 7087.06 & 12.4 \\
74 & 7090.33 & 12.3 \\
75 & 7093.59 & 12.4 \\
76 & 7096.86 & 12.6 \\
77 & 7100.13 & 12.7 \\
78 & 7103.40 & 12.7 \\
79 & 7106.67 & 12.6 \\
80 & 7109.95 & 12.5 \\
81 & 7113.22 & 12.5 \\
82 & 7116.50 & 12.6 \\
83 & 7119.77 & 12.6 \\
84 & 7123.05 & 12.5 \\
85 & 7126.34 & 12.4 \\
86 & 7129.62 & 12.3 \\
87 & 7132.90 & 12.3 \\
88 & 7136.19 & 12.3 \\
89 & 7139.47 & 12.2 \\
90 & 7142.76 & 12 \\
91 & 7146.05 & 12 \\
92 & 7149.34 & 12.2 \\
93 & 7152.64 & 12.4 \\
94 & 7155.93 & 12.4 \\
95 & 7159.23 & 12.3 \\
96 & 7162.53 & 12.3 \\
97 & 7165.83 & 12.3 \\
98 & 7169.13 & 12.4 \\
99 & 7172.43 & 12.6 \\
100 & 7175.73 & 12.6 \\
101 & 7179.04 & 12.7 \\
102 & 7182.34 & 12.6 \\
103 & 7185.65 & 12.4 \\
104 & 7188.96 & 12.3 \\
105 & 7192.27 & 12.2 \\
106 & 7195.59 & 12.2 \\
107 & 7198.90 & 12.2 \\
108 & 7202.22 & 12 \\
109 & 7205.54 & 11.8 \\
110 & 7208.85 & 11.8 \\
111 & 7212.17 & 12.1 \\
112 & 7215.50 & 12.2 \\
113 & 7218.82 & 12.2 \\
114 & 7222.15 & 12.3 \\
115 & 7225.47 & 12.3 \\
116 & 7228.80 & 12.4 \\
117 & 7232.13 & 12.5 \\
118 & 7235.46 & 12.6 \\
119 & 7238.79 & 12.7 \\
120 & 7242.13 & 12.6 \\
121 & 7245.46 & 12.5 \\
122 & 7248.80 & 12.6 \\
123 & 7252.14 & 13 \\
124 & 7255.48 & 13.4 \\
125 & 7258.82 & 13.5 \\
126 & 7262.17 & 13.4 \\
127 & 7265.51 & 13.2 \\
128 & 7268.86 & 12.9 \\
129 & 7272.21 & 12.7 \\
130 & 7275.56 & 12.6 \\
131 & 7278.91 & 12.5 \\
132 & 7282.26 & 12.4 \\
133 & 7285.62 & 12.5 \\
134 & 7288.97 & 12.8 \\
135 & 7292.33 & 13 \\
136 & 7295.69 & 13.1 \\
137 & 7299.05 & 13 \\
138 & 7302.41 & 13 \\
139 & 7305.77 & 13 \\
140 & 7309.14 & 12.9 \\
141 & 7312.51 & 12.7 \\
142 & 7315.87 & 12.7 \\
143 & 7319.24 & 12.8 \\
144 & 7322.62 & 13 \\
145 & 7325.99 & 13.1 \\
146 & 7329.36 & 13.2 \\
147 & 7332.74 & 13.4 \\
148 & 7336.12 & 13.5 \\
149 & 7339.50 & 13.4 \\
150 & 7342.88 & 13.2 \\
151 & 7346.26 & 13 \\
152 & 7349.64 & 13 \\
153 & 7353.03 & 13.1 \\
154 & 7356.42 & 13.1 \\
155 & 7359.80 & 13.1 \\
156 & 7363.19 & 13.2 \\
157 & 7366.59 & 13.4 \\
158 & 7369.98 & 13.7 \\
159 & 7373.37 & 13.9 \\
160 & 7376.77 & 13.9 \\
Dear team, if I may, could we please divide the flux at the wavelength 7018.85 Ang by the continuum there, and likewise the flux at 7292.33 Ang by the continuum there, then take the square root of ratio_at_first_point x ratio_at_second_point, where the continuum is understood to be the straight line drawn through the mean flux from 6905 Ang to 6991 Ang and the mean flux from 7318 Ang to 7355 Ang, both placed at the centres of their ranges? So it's 1.00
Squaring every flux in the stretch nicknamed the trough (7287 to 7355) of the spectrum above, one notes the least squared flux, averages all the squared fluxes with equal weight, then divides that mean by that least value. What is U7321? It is 1.055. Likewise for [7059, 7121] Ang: 1.049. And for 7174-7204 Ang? 1.060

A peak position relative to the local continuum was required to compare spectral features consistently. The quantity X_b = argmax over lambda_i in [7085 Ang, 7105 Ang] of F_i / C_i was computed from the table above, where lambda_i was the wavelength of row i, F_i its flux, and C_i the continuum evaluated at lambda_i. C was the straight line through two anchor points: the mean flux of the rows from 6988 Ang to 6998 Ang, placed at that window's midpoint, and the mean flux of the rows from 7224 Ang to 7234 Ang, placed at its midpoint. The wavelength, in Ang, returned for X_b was 7103.40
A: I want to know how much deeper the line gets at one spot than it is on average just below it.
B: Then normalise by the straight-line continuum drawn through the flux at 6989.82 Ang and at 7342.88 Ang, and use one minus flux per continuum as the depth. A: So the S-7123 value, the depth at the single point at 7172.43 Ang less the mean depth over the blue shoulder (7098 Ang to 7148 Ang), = -0.016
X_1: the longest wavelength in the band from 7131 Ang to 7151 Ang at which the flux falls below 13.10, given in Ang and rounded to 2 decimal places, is 7149.34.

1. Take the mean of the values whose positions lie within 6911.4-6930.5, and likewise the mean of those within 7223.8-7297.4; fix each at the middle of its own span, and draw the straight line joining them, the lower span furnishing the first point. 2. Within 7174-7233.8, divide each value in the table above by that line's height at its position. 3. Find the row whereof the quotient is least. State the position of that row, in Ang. 7205.54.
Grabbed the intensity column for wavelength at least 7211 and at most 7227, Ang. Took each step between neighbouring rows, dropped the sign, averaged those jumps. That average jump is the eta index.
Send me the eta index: 0.050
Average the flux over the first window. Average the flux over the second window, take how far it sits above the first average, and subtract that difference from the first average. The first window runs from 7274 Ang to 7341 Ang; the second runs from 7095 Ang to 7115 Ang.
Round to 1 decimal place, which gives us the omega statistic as 13.3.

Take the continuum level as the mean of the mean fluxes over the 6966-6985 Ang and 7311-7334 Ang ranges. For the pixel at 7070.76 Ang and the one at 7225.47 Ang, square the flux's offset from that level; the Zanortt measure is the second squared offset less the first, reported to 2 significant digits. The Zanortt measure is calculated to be 0.38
